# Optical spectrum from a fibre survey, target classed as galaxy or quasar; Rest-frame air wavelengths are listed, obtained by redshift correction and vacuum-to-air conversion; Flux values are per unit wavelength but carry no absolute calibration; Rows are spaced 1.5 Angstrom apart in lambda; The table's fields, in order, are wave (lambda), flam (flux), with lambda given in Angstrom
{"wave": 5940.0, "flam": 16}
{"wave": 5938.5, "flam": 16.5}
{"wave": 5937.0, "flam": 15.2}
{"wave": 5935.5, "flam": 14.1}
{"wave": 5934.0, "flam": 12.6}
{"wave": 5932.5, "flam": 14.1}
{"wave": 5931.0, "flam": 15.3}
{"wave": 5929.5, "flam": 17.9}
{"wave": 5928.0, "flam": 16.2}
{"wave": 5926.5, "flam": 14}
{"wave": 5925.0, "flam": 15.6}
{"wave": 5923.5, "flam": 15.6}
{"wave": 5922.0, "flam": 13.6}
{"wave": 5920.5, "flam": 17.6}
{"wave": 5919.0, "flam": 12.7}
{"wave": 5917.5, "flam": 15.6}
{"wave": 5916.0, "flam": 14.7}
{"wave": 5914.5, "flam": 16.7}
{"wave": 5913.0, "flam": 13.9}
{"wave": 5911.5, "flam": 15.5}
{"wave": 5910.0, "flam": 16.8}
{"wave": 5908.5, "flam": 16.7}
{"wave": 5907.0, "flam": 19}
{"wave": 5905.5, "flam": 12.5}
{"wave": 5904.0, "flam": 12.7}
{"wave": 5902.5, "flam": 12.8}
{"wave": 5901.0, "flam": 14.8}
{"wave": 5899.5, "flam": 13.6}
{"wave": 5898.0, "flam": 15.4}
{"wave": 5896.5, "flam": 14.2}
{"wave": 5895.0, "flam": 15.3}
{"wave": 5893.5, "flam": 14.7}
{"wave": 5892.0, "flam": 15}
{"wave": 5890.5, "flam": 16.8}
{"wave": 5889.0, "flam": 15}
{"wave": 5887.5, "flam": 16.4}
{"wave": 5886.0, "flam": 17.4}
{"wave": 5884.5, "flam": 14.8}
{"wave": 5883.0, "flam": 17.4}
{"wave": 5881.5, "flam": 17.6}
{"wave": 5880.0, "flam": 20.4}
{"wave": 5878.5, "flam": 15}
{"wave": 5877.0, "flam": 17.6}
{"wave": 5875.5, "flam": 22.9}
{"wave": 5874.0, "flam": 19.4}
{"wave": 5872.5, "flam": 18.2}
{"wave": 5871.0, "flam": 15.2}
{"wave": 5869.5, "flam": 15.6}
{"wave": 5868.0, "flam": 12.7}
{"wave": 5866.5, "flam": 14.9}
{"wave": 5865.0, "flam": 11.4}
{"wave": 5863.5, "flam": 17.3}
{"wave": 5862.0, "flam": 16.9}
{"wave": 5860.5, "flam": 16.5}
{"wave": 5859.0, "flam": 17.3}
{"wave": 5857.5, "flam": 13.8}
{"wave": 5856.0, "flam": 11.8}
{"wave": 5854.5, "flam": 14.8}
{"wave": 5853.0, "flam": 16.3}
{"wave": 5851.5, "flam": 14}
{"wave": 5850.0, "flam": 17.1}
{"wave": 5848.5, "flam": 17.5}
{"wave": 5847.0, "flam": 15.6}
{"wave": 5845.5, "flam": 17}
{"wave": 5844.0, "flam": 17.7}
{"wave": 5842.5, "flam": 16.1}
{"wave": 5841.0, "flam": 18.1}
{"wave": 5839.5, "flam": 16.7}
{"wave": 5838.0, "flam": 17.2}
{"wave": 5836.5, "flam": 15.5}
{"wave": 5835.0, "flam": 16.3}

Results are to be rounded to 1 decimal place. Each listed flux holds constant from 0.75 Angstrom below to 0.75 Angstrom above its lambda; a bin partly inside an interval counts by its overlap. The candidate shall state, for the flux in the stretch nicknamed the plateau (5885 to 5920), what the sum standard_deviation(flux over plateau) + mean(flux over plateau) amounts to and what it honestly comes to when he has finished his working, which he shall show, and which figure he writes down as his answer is 16.8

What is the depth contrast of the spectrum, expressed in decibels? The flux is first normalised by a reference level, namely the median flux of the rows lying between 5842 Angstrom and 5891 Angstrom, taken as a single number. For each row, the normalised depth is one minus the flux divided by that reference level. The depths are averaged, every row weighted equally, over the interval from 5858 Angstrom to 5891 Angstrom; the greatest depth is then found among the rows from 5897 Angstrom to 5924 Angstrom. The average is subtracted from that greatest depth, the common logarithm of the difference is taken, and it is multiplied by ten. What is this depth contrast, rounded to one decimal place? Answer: -6.0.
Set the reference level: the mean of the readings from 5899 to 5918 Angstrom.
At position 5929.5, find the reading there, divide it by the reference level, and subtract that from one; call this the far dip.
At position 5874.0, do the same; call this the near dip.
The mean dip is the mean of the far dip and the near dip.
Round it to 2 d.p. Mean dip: -0.24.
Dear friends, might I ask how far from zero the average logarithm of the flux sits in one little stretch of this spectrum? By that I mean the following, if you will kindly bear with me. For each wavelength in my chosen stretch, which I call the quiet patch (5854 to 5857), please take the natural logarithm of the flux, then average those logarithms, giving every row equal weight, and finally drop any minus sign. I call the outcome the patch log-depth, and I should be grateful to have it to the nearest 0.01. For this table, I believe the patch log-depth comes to 2.58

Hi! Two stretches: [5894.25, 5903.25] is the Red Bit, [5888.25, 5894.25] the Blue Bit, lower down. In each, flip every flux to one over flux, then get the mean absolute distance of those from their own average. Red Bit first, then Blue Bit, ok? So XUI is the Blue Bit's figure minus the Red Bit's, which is -0.0012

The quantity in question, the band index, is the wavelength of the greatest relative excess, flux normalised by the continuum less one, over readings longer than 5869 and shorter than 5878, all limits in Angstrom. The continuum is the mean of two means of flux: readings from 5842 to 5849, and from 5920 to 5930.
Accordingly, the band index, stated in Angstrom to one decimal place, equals 5875.5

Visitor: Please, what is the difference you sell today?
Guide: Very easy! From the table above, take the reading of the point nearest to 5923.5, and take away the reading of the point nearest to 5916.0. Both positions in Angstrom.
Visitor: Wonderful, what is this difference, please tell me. 1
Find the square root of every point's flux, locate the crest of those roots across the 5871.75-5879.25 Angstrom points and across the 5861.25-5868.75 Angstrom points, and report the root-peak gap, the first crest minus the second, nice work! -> 0.6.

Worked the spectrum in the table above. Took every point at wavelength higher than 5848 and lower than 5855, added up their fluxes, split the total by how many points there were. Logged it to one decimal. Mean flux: 15.9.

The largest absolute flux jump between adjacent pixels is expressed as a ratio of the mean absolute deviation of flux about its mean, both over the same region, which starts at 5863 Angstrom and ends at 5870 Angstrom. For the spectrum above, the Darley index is 3.2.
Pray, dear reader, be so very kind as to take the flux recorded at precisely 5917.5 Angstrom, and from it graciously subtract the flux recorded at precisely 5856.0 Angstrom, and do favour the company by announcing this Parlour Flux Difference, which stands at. 4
